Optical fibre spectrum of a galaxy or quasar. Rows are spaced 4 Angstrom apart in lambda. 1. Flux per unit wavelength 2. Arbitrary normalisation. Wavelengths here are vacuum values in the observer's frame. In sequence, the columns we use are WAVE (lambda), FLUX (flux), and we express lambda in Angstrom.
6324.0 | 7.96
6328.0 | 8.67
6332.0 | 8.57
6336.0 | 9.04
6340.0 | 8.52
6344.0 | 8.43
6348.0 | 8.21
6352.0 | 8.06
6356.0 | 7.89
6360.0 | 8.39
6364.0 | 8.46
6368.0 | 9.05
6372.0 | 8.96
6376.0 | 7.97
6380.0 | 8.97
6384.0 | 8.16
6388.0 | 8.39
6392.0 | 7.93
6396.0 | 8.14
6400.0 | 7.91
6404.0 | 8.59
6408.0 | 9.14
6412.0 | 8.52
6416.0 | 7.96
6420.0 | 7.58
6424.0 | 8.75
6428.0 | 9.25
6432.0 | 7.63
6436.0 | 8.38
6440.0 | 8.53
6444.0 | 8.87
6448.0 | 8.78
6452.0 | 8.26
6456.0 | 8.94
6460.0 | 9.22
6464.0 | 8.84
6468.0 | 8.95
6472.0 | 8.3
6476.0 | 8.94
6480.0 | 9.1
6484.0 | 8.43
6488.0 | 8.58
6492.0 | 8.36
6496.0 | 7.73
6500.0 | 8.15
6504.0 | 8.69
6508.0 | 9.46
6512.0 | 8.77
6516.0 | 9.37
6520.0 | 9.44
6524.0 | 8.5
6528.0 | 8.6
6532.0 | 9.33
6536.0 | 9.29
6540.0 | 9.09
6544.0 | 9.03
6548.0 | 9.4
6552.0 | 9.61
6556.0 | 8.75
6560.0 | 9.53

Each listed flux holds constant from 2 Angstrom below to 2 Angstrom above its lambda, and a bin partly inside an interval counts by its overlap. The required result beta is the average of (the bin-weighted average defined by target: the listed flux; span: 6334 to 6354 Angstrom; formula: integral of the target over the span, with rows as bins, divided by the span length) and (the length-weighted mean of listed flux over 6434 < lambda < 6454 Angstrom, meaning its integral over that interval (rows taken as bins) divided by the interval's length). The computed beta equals 8.51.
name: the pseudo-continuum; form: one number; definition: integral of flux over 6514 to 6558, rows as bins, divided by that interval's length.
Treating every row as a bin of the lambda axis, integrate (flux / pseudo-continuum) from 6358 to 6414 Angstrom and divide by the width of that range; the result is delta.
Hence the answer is 0.928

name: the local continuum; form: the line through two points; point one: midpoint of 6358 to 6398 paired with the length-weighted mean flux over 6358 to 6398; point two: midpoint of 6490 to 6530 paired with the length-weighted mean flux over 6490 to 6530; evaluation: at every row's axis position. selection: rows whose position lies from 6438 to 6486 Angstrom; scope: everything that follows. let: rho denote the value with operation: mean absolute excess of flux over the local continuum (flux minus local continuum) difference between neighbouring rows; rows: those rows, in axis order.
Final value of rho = 0.41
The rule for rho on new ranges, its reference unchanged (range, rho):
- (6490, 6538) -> 0.50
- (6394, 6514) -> 0.52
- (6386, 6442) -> 0.61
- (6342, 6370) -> 0.28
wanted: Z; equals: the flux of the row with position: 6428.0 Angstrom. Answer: 9.25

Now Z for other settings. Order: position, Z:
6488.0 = 8.58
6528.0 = 8.6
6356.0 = 7.89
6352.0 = 8.06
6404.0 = 8.59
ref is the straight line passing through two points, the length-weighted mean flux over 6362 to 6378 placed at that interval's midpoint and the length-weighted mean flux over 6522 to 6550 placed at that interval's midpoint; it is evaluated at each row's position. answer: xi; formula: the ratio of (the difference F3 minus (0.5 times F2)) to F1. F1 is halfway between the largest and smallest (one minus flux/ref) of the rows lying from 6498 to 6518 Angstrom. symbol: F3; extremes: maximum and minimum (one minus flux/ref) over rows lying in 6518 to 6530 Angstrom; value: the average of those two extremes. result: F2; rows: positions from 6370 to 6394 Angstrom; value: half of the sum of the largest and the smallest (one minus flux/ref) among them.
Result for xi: -0.5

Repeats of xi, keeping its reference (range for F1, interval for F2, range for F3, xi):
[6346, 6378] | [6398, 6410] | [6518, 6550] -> -0.5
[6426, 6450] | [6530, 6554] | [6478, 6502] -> 1.9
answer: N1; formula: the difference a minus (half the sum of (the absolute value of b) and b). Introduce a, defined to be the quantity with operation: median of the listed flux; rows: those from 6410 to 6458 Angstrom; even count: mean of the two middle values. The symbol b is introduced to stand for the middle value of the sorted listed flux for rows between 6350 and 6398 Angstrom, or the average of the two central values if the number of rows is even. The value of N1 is 0.25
